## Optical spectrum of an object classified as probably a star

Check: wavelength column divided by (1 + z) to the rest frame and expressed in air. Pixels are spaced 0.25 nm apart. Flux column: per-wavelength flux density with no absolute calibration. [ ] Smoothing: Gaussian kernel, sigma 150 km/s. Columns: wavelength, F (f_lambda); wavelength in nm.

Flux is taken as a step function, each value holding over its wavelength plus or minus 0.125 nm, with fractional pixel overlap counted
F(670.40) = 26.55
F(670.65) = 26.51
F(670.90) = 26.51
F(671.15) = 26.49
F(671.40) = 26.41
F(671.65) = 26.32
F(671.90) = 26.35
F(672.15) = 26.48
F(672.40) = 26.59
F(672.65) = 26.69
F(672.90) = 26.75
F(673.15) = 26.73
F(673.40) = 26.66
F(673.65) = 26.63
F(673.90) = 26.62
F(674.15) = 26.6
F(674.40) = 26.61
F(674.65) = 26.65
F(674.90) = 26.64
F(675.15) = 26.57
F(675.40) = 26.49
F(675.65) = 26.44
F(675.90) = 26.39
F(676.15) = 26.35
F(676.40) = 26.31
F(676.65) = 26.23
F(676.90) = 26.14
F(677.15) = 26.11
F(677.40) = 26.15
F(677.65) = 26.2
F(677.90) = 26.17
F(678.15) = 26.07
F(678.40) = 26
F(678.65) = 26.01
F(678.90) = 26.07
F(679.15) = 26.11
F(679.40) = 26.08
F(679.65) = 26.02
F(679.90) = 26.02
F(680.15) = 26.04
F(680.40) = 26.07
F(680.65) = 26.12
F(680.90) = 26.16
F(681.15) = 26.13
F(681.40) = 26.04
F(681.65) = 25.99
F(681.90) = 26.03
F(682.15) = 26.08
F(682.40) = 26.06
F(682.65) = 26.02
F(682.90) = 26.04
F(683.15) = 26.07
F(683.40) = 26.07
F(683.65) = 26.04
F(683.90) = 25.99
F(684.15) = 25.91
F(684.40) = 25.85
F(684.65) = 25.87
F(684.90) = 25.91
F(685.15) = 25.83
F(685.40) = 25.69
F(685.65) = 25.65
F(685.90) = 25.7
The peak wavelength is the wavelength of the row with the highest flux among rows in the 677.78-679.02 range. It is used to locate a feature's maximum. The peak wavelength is 677.90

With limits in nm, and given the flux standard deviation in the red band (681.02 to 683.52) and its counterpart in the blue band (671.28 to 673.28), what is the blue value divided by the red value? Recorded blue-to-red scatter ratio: 4.5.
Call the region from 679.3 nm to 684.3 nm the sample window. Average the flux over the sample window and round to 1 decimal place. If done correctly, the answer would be 26.0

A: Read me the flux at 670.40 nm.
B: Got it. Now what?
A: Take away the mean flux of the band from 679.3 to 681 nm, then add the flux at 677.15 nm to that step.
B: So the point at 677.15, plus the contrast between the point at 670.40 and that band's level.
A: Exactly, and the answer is 26.6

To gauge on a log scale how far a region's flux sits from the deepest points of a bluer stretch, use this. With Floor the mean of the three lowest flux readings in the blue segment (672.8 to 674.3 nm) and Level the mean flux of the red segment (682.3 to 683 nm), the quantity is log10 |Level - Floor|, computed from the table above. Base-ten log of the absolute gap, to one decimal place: -0.2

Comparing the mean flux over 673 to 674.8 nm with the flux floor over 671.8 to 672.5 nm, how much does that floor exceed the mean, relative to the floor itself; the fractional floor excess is -0.011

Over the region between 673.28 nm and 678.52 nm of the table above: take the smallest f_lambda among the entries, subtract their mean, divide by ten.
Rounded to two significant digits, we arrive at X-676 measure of -0.038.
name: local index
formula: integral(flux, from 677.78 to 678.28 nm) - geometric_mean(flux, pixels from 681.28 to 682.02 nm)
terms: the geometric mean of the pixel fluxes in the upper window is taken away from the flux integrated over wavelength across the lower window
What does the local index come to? -13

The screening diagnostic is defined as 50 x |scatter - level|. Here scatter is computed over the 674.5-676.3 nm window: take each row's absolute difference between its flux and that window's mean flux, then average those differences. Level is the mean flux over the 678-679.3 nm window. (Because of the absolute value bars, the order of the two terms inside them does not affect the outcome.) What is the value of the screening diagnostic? 1298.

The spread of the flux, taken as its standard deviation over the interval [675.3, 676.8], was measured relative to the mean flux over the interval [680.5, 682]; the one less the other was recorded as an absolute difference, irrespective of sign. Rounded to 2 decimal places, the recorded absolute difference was 25.99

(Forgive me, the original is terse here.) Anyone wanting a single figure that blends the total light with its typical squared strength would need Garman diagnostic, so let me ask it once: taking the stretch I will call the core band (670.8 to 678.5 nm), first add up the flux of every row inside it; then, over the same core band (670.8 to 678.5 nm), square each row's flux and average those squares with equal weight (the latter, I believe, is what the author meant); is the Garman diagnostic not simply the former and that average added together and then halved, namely 759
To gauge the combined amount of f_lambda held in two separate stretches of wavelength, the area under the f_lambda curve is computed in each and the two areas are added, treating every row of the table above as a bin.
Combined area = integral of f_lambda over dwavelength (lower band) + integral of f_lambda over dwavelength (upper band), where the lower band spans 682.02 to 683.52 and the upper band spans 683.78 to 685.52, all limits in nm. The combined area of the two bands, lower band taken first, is 84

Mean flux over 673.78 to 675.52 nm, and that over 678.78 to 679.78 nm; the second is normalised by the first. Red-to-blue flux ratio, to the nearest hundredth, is 0.98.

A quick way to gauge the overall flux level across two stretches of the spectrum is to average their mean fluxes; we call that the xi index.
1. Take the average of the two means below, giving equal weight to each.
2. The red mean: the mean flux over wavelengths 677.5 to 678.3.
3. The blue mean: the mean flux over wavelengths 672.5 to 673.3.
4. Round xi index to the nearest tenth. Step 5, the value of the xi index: 26.4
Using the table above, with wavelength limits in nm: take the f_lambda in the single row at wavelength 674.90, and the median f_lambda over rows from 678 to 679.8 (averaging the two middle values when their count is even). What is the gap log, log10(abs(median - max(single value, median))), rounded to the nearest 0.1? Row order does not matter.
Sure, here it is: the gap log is -0.2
